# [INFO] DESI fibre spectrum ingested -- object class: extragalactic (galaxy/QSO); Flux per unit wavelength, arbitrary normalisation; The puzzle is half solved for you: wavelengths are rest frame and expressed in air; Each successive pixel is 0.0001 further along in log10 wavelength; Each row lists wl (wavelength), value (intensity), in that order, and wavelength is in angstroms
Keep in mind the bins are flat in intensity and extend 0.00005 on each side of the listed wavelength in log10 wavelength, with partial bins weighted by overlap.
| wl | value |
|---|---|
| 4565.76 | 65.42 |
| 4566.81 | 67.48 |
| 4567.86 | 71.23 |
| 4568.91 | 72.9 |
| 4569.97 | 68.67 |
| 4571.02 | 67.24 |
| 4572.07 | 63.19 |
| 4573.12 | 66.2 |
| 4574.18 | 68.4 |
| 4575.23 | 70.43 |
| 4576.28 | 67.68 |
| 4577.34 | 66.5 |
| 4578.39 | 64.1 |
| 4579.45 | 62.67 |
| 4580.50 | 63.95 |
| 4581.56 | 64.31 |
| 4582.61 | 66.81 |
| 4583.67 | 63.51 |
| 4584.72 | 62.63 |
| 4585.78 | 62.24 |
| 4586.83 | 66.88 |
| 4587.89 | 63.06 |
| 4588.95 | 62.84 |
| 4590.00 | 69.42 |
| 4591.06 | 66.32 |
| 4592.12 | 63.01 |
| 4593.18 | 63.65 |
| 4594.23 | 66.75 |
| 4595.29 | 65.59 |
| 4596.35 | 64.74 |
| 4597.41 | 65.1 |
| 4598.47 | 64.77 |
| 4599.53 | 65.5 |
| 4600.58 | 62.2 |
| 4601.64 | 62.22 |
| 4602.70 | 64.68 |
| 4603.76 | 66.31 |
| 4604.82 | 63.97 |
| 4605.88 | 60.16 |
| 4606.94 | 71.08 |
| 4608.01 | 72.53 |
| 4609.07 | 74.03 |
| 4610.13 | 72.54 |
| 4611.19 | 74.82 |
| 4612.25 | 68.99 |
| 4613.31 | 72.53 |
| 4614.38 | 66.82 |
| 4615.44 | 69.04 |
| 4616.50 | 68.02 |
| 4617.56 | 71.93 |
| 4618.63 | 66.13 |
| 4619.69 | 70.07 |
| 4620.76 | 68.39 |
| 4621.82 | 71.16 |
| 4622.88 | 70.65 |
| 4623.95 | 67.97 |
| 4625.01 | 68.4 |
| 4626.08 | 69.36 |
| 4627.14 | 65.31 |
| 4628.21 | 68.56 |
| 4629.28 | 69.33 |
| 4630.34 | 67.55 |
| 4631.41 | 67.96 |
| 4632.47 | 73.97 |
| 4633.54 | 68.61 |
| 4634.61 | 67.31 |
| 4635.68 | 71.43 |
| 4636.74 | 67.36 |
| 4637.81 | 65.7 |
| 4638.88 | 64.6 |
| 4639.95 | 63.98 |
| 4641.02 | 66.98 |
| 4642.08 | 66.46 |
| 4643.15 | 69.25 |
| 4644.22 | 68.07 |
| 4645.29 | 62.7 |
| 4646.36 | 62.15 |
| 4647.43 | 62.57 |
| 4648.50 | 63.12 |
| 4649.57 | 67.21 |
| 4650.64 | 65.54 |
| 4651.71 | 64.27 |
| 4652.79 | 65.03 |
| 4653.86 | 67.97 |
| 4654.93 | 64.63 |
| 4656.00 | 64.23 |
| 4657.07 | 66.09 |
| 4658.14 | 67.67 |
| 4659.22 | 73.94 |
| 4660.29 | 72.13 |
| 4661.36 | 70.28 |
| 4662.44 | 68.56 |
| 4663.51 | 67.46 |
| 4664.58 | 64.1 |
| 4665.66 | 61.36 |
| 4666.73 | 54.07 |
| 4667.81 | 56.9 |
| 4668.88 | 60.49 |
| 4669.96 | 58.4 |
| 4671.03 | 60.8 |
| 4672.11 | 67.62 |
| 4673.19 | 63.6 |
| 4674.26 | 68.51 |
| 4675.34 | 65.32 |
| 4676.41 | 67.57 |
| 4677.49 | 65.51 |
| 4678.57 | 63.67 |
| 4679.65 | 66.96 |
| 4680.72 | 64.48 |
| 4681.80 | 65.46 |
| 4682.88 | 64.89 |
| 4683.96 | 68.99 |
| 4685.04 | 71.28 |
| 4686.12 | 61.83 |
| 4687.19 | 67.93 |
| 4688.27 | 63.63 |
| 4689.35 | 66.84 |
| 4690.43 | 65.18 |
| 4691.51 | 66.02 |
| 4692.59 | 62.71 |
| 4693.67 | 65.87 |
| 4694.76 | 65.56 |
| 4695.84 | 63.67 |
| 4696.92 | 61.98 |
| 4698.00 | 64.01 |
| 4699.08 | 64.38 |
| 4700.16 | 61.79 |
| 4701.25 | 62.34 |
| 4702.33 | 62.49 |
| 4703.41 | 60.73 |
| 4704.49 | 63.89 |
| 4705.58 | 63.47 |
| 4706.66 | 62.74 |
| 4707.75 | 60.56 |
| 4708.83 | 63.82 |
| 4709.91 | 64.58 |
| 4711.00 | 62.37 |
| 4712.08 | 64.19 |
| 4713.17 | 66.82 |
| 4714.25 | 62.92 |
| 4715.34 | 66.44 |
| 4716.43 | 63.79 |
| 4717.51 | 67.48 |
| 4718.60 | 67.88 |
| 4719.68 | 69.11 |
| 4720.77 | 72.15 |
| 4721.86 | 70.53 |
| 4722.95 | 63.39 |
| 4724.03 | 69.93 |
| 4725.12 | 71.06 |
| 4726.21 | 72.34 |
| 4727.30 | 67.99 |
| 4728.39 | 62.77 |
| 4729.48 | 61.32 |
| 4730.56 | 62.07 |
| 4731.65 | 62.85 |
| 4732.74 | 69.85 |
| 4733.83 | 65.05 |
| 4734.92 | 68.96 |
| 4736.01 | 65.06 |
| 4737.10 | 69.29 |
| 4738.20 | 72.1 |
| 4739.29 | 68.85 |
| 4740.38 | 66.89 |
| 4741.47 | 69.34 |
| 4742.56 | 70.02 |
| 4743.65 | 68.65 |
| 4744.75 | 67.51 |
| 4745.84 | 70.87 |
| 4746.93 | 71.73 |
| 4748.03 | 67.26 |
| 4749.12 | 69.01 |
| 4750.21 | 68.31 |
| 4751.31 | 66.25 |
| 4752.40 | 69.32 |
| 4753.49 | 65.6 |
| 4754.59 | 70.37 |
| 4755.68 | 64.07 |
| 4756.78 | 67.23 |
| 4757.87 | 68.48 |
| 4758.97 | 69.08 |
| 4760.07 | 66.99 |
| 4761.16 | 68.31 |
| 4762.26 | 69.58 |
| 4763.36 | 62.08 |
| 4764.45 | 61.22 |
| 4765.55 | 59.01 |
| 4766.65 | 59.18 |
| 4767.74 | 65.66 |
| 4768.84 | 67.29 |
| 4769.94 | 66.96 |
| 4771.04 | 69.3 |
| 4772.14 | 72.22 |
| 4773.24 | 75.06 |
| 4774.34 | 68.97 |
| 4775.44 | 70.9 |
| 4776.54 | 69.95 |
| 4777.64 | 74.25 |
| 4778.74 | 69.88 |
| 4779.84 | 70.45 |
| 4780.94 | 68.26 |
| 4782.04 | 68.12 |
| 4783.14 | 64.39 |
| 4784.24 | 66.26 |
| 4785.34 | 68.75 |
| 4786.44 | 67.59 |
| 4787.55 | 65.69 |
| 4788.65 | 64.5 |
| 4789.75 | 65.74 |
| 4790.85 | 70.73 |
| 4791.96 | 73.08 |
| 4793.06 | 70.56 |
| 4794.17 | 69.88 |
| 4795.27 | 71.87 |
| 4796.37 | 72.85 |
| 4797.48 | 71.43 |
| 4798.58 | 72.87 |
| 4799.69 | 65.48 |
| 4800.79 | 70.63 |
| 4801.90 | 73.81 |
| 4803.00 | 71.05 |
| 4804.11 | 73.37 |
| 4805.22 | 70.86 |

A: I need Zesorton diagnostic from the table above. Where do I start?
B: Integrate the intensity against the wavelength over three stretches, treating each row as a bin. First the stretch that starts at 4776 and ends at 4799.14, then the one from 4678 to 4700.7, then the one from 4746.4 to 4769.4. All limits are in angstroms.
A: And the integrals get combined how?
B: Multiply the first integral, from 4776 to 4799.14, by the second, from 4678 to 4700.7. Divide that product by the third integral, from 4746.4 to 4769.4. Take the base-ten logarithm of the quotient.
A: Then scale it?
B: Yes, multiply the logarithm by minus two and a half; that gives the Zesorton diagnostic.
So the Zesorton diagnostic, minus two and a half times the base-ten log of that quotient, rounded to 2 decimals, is -7.98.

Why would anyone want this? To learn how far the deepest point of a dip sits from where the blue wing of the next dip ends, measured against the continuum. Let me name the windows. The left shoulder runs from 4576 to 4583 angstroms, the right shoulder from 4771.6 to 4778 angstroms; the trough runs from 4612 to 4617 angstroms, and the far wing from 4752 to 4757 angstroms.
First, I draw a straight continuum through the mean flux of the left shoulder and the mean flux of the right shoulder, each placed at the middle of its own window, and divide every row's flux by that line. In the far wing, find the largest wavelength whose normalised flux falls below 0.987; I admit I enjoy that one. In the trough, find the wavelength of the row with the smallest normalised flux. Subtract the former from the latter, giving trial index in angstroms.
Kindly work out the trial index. -142.4 angstroms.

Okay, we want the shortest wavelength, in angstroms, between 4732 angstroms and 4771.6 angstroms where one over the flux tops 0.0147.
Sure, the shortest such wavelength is 4733.83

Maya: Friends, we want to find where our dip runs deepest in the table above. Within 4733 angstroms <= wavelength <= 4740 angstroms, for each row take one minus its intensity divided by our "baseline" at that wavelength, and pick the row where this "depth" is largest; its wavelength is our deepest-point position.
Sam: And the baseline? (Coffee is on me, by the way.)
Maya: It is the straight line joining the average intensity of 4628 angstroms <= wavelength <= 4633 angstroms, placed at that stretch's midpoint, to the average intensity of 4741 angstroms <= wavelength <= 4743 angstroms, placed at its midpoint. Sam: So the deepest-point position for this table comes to 4733.83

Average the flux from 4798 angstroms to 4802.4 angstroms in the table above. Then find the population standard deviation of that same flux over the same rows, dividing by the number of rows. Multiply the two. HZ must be 228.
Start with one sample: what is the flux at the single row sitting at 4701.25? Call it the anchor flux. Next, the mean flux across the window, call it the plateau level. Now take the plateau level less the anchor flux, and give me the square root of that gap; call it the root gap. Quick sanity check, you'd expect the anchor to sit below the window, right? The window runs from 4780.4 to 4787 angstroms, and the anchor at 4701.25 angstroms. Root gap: 2.2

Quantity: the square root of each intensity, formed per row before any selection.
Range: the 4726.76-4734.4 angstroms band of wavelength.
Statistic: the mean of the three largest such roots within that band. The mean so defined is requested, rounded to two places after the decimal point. 8.22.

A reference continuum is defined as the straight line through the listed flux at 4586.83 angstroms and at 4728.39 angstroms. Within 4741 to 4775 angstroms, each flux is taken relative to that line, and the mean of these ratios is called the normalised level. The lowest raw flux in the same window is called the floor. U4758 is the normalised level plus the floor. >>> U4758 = 60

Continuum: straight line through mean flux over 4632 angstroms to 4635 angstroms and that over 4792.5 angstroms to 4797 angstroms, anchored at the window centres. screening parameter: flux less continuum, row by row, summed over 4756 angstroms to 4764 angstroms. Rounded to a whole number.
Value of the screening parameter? -25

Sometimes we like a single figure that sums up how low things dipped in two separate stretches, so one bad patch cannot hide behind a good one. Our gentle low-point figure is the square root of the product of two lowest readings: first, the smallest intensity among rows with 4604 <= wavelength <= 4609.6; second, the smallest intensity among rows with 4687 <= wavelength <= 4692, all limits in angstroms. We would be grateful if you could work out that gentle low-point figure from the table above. 61.9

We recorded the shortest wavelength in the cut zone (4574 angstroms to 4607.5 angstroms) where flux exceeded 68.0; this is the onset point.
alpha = 4574.18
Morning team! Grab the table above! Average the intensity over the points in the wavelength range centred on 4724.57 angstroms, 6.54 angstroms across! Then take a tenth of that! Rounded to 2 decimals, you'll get 6.92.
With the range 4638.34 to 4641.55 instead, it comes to 6.52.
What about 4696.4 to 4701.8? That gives 6.29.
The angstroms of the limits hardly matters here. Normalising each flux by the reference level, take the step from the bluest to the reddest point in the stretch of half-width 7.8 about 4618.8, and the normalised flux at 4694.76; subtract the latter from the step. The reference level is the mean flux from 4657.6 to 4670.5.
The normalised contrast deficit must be -1.10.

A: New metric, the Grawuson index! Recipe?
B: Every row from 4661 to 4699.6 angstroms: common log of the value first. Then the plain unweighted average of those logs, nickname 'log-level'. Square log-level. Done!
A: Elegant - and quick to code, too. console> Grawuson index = 3.27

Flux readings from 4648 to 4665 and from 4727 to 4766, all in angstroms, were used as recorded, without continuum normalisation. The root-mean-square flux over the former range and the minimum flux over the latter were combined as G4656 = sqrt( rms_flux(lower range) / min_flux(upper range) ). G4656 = 1.07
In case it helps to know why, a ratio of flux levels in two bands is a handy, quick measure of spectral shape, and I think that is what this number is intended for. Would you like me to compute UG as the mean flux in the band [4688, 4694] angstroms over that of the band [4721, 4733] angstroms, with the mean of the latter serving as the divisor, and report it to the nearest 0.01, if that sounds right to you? 0.97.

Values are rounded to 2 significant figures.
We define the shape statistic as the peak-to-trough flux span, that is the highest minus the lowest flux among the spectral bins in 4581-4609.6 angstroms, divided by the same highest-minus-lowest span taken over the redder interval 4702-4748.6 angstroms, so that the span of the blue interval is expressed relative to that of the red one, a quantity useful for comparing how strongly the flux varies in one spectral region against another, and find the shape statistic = 1.2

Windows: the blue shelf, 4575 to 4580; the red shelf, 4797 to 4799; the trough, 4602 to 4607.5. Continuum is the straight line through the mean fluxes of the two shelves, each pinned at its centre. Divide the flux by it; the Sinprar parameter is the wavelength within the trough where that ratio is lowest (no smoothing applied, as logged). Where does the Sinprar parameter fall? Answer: 4605.88 angstroms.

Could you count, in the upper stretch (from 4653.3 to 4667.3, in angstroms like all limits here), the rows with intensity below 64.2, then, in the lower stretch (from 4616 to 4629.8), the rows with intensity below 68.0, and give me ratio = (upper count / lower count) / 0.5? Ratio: 2.0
